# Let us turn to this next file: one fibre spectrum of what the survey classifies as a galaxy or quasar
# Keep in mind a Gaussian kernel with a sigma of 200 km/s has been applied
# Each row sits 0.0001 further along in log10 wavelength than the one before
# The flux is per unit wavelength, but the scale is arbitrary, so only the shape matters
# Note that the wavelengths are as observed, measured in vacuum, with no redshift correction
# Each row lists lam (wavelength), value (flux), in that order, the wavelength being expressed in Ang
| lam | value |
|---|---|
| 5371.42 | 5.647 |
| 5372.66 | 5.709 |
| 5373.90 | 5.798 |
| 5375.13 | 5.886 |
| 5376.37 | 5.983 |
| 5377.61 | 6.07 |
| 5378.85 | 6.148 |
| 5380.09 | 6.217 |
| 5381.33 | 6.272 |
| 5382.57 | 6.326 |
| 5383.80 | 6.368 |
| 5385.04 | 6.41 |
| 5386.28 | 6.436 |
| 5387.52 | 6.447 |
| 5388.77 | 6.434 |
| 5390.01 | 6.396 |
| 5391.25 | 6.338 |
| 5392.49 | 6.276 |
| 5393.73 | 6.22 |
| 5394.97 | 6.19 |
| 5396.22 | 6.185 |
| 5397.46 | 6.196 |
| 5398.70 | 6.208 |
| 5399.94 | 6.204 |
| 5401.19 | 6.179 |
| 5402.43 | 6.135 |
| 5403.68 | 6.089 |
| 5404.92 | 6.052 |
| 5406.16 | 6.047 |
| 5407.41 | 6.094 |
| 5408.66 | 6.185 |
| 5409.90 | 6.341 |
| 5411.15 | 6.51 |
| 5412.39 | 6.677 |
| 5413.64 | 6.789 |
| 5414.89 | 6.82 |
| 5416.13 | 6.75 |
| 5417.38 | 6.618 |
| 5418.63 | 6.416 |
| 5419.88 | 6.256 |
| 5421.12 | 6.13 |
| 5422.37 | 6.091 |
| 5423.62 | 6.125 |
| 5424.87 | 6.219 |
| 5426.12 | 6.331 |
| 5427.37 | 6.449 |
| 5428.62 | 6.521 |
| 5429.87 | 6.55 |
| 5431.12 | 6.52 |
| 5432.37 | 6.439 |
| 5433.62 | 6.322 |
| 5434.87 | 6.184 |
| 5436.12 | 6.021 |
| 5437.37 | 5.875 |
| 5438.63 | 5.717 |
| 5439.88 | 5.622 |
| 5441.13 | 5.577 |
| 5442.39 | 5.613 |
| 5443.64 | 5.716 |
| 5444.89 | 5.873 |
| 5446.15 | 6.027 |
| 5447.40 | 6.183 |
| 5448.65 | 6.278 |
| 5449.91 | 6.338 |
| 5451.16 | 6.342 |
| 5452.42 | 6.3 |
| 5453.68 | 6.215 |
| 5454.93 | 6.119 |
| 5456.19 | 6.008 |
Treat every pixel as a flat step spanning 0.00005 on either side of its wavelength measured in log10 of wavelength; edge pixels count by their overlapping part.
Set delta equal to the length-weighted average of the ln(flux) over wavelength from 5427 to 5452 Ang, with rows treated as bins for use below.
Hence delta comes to 1.808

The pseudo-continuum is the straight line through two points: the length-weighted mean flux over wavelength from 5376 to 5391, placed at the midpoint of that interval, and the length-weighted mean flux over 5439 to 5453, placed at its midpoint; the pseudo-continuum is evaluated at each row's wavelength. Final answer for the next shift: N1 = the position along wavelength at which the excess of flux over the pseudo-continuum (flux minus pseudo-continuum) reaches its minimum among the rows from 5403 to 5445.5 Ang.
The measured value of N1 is 5441.13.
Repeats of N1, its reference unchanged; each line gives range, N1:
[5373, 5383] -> 5373.90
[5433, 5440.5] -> 5439.88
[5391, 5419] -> 5404.92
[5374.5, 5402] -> 5375.13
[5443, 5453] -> 5443.64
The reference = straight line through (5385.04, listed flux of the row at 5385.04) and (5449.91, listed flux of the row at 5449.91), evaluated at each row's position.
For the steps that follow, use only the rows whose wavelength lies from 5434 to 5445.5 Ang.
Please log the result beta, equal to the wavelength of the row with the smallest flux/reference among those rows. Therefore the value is 5441.13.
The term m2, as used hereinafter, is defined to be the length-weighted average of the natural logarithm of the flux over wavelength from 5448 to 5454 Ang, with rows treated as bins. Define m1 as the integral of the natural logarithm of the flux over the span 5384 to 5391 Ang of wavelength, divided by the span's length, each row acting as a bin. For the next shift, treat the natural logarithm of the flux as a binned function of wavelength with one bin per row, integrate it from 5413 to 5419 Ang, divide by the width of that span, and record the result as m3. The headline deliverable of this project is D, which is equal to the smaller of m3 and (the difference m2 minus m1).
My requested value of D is -0.018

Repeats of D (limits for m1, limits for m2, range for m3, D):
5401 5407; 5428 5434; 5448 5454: 0.061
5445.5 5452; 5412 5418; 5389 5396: 0.077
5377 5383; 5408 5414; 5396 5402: 0.045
